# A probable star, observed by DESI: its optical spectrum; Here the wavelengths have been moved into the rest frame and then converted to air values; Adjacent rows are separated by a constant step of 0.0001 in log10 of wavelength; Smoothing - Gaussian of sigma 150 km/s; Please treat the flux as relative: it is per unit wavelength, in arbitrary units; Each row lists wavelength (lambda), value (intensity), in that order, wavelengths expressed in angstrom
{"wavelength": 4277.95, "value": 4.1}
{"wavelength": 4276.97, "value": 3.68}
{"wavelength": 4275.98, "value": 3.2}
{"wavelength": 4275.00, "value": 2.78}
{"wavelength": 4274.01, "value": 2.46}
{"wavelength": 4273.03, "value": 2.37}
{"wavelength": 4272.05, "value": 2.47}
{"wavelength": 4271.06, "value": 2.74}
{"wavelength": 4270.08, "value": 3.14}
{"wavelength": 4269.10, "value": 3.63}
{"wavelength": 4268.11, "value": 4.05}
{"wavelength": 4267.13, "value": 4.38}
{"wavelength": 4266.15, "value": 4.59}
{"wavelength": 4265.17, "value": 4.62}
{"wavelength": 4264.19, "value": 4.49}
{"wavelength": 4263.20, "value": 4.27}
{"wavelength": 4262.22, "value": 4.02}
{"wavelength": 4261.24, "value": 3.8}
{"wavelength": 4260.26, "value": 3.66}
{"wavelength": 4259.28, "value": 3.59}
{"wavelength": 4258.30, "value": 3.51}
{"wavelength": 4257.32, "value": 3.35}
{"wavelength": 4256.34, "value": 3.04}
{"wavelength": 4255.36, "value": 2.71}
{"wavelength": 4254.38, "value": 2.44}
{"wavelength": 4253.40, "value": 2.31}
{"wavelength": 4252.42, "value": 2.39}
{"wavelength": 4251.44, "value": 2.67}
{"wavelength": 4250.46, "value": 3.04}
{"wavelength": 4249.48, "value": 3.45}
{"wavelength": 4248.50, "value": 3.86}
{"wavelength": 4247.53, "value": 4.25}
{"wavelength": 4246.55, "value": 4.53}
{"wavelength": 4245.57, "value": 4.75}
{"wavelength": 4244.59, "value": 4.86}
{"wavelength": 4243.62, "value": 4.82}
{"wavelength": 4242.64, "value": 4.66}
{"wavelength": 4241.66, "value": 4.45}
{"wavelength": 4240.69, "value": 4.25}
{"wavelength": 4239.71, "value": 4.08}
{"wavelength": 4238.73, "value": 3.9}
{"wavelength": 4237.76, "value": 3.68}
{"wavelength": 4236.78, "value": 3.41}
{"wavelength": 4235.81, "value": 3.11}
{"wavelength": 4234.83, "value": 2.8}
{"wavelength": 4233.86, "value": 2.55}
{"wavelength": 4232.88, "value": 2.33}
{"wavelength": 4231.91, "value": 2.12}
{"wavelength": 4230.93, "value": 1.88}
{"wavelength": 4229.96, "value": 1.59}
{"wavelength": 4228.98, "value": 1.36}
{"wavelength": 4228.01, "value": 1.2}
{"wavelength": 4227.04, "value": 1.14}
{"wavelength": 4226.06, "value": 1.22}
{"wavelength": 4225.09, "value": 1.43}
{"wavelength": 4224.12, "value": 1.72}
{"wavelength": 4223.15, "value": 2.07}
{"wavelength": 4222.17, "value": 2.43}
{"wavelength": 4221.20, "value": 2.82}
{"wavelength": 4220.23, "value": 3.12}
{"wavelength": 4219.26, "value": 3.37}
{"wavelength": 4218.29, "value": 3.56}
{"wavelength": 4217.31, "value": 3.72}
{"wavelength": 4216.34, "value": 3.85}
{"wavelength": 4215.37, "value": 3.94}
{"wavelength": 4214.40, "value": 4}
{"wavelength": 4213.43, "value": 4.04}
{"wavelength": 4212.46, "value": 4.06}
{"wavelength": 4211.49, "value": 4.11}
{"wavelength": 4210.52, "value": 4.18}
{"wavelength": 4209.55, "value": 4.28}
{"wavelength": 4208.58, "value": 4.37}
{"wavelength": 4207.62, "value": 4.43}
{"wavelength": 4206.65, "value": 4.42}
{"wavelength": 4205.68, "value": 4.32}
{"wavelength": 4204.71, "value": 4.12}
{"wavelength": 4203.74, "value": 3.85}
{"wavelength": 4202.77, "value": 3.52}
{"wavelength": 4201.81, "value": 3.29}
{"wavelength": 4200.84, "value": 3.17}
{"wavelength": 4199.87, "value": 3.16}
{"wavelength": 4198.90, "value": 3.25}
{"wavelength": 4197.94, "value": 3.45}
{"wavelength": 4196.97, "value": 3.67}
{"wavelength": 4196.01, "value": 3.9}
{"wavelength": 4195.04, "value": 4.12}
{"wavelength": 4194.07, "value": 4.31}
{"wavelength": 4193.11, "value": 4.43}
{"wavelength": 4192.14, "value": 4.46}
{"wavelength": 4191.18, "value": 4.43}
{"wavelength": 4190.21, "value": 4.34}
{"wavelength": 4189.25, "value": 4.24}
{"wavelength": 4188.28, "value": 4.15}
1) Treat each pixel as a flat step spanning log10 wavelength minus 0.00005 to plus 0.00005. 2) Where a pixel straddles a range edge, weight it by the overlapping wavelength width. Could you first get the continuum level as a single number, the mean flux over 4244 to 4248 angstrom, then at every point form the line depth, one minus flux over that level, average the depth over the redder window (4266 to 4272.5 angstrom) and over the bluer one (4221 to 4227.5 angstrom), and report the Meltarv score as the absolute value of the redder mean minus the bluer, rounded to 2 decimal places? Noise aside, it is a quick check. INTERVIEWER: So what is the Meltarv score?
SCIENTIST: 0.38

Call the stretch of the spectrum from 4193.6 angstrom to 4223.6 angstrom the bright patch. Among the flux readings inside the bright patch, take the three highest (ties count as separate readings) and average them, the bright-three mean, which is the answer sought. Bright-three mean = 4.4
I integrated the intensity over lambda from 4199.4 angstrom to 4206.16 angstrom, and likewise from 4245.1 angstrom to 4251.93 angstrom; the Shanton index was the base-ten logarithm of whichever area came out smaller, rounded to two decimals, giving 1.39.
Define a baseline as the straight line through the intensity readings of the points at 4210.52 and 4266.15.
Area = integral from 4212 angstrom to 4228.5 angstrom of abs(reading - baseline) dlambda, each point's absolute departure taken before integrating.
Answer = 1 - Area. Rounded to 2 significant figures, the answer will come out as -23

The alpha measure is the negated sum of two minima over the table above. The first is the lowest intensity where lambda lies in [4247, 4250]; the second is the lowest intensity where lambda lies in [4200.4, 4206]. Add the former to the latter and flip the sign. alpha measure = -6.6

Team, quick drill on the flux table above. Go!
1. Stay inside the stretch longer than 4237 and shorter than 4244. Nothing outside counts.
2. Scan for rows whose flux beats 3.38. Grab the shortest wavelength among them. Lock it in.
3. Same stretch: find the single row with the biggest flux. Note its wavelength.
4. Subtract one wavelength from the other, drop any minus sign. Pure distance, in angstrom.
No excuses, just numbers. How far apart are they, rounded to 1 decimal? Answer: 5.9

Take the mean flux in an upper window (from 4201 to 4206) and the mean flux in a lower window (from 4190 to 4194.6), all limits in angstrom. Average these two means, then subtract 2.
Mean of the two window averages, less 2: 2.1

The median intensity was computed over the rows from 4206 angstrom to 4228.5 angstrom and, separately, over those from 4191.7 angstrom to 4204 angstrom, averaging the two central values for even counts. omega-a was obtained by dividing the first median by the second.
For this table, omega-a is 1.0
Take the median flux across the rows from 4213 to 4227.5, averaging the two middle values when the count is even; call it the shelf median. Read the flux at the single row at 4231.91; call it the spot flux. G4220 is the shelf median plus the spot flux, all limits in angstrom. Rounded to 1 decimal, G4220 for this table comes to 5.2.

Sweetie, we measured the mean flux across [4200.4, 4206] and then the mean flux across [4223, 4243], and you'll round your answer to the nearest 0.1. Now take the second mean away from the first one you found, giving 1.1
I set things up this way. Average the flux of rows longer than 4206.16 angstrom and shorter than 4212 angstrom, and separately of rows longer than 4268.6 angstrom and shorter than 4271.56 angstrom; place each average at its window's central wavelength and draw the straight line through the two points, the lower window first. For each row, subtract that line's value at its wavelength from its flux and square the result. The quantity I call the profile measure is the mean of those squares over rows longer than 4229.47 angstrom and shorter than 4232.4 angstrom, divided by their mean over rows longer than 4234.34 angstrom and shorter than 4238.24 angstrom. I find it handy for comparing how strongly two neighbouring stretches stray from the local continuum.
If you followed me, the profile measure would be 10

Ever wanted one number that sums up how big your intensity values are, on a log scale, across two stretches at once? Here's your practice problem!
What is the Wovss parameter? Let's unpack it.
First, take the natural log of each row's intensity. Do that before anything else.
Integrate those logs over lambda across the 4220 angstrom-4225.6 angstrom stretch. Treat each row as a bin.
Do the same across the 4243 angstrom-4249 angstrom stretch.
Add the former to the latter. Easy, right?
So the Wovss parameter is 13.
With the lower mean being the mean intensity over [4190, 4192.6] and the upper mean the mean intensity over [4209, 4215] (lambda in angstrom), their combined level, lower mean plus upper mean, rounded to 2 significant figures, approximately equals 8.5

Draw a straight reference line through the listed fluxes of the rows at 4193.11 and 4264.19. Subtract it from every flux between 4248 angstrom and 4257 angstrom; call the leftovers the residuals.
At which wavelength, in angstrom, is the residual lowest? 4253.40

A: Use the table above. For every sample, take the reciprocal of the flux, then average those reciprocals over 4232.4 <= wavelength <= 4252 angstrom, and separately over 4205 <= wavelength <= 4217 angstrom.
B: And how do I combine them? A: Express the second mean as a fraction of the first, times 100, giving 86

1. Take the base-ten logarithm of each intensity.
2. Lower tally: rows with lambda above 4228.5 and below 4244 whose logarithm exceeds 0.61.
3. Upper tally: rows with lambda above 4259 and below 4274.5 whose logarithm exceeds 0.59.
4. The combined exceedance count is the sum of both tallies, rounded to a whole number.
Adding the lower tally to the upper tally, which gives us 12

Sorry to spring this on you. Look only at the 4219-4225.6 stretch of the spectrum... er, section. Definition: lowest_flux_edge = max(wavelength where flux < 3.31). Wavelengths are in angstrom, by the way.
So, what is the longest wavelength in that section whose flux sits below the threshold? 4225.09 angstrom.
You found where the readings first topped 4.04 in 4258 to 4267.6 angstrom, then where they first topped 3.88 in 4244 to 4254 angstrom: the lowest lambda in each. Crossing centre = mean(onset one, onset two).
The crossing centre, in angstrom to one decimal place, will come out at 4253.9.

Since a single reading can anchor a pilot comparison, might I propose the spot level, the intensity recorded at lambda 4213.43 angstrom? 4.04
